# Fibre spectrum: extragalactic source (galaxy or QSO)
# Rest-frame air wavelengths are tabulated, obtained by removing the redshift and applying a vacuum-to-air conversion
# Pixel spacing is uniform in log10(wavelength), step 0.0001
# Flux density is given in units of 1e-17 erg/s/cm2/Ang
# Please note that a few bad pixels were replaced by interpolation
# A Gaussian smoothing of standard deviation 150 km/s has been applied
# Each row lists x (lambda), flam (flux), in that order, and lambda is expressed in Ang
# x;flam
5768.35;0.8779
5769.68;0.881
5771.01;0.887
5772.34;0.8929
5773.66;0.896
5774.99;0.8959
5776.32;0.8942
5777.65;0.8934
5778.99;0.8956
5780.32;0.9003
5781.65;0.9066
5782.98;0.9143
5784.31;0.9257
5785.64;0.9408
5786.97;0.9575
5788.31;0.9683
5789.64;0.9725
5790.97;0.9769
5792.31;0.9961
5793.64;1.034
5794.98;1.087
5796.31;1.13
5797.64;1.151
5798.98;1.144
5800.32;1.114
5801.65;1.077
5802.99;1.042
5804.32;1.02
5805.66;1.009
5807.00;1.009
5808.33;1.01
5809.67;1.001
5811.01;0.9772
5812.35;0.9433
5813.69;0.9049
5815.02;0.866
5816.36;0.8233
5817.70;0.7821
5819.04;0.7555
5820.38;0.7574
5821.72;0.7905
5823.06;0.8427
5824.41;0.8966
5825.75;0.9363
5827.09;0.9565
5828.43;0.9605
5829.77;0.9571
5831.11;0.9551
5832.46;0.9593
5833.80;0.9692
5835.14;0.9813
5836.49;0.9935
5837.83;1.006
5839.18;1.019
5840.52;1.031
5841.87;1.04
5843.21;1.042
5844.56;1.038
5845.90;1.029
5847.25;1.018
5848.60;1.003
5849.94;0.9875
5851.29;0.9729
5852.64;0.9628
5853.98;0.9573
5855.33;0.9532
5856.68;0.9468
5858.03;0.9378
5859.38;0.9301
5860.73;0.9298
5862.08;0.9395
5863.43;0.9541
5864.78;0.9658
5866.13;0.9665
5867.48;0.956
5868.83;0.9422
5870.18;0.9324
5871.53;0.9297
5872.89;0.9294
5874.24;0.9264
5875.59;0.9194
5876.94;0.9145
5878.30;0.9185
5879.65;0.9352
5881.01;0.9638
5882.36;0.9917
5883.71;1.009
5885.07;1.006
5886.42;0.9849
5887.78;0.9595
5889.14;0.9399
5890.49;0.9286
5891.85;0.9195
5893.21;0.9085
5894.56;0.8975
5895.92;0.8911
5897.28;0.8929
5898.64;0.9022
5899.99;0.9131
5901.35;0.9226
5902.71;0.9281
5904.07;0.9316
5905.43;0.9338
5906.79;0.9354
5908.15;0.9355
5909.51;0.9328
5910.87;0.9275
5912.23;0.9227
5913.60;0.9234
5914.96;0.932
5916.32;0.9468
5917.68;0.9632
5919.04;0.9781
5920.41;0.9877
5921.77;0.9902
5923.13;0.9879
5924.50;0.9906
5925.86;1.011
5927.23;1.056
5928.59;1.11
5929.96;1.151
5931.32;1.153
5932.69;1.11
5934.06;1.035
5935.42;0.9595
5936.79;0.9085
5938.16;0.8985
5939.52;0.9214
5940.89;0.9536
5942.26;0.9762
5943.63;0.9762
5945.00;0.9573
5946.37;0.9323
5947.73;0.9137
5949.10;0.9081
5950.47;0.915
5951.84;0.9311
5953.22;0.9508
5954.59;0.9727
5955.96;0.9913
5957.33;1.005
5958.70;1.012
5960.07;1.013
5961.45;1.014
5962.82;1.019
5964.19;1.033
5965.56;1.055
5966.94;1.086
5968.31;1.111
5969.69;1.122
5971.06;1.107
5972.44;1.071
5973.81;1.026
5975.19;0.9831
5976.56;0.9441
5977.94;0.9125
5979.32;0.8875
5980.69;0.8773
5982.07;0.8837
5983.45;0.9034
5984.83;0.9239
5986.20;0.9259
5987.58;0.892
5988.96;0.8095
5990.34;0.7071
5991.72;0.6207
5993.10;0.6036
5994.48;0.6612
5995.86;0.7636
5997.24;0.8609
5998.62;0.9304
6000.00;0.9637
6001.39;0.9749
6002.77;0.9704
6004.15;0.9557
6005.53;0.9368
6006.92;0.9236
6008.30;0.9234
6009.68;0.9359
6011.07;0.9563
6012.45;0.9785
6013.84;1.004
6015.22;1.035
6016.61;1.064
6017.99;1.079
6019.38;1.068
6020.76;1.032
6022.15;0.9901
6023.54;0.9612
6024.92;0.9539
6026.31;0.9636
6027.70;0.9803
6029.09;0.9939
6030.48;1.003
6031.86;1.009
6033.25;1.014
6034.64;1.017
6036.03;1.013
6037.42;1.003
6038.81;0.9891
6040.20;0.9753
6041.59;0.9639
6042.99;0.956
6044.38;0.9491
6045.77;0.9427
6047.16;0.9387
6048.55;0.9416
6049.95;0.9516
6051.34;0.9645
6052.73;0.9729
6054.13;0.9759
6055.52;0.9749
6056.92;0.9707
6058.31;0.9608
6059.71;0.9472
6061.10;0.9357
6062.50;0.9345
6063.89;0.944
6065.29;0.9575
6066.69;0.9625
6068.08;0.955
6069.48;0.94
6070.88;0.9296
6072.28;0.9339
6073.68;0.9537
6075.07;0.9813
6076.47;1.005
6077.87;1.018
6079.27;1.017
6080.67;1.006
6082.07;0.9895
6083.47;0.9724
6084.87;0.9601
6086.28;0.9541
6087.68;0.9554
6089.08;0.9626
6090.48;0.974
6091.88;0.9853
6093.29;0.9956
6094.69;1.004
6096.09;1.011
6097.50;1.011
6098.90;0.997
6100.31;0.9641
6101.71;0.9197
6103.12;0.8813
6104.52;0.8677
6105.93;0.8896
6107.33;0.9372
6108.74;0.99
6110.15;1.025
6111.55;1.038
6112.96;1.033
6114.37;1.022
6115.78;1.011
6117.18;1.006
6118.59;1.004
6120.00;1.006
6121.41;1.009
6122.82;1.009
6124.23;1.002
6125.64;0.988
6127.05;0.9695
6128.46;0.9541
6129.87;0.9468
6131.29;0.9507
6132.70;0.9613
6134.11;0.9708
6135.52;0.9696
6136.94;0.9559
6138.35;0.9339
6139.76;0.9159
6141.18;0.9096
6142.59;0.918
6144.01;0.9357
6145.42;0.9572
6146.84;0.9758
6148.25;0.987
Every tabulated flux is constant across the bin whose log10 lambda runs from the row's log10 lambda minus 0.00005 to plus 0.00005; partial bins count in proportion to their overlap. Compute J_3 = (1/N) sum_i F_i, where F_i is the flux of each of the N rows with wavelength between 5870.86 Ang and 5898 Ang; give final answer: 0.94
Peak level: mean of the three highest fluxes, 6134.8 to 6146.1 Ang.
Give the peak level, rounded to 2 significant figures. 0.96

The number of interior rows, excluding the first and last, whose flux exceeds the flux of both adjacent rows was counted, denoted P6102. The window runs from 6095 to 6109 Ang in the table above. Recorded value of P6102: 0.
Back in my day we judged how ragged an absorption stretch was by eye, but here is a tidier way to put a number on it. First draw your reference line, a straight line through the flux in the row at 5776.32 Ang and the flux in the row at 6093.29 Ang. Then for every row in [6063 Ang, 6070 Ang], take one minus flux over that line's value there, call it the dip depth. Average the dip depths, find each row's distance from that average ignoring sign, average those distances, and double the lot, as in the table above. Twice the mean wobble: 0.016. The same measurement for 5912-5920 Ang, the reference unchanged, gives 0.038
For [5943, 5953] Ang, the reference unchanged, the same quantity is 0.042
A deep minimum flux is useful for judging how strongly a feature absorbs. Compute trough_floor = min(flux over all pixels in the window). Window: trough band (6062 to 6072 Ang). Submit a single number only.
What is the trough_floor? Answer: 0.9296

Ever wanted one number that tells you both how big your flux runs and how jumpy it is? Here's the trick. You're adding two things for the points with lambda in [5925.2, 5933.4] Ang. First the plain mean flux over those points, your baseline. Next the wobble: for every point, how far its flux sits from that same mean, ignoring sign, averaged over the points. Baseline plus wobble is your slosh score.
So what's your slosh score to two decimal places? 1.14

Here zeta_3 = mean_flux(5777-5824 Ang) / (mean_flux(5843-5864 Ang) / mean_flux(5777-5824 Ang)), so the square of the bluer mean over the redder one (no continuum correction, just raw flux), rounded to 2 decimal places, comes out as 0.94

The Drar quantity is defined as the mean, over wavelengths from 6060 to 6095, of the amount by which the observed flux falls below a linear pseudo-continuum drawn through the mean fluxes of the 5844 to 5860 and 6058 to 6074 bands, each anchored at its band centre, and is -0.025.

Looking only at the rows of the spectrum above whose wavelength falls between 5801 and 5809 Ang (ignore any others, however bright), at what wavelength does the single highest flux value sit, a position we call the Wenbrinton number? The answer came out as 5801.65 Ang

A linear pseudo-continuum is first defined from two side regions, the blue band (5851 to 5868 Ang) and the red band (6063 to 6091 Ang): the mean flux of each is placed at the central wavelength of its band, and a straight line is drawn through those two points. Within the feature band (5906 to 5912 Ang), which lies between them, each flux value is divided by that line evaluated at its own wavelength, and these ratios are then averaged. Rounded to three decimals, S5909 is 0.976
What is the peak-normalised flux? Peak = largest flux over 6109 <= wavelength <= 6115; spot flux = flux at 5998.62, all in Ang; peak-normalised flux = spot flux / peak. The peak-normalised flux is 0.90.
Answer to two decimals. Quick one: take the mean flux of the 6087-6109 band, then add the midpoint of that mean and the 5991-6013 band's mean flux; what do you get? 1.87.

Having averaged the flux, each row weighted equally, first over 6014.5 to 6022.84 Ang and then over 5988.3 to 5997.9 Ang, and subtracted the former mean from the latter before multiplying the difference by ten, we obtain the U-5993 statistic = -3.3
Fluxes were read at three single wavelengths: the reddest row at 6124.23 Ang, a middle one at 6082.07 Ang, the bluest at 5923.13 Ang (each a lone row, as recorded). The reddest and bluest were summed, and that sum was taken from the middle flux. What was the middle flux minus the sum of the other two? -1.00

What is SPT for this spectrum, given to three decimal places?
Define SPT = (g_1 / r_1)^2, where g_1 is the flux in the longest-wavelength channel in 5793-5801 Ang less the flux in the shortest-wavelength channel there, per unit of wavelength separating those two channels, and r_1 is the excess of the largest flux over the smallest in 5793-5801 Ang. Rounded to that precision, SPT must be 0.010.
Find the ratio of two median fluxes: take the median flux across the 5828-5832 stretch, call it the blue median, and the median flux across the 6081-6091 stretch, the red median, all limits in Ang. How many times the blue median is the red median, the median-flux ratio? 1.01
